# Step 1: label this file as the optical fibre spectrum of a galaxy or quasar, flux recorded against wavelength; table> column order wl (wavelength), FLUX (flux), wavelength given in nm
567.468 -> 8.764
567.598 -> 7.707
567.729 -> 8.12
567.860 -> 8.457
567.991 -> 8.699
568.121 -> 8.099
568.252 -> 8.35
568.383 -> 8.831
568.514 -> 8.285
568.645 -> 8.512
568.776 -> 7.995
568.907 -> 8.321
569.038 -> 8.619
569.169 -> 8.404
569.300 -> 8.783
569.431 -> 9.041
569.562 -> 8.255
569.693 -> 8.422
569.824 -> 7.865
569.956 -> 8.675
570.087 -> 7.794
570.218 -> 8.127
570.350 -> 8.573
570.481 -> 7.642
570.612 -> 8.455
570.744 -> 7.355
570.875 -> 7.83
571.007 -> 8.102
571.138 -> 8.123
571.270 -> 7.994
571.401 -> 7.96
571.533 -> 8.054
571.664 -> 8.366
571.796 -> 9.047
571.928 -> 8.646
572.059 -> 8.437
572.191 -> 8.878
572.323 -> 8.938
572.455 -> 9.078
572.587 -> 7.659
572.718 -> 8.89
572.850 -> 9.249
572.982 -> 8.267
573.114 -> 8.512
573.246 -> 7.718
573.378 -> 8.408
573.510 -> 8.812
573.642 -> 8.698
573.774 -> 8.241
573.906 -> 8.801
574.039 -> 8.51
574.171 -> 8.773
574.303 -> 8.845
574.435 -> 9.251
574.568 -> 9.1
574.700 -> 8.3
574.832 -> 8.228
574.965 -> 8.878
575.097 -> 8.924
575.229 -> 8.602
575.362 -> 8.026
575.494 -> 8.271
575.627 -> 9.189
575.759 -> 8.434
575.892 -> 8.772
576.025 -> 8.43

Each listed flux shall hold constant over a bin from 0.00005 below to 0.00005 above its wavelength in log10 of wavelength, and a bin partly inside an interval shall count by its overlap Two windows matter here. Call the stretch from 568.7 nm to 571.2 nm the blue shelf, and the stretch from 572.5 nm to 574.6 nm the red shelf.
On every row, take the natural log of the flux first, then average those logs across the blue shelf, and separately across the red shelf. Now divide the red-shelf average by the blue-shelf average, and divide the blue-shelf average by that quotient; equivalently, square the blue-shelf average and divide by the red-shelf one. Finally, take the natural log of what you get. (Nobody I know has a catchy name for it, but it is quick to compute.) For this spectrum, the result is 0.72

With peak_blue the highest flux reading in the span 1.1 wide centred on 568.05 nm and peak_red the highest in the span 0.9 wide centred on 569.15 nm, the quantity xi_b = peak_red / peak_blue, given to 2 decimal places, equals 1.02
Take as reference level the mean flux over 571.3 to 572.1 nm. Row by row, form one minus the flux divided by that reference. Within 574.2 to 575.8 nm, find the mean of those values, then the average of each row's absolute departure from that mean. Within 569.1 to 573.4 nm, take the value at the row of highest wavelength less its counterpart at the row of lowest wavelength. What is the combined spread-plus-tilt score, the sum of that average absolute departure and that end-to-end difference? 0.04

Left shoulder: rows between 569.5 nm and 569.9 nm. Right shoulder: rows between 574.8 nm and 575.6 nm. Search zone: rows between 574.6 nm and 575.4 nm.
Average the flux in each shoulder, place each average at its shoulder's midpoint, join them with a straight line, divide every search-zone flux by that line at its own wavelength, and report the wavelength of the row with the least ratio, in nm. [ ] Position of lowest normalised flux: 575.362 nm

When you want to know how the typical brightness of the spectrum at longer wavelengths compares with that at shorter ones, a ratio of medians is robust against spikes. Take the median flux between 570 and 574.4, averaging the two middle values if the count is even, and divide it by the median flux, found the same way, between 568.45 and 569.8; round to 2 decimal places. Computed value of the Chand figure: 1.00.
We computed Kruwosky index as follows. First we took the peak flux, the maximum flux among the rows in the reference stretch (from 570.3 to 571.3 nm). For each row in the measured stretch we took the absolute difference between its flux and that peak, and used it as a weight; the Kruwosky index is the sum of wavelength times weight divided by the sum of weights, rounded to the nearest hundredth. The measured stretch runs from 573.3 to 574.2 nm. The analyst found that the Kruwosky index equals 573.76 nm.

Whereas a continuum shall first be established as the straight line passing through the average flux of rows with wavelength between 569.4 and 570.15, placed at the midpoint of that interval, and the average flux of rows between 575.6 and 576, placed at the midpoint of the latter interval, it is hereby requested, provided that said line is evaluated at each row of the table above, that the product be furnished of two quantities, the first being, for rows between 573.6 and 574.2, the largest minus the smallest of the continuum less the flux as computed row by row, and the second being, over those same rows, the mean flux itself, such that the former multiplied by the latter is 5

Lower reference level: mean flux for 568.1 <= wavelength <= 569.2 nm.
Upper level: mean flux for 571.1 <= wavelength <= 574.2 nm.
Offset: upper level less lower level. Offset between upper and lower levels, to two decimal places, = 0.12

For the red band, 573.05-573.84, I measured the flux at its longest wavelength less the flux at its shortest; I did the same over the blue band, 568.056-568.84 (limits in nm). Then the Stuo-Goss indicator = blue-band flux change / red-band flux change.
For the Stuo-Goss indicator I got 0.4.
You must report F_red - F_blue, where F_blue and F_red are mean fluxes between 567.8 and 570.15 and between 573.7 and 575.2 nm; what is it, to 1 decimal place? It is 0.3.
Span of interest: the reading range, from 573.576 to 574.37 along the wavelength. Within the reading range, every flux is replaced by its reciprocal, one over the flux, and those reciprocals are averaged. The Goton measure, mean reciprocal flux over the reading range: 0.116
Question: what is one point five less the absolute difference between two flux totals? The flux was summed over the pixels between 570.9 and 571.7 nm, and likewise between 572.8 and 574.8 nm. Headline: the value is -79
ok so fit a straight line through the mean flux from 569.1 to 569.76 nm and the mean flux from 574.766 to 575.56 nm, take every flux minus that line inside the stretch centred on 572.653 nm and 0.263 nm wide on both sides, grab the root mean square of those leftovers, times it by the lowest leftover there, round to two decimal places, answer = -0.57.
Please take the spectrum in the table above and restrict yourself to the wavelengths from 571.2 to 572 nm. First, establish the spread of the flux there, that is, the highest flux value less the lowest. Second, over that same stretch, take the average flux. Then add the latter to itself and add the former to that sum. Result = 17.8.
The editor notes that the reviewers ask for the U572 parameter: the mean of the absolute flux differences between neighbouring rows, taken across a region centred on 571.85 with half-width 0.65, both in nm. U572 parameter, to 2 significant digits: 0.26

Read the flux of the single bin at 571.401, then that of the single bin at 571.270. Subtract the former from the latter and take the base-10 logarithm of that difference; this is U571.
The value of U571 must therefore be -1.5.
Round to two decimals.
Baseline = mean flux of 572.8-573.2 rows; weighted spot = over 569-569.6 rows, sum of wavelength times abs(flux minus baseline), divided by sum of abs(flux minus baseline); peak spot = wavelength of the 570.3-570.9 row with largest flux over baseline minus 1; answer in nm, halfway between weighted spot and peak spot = 569.87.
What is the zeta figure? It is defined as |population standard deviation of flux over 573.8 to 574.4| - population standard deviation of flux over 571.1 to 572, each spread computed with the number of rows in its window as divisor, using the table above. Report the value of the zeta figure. -0.24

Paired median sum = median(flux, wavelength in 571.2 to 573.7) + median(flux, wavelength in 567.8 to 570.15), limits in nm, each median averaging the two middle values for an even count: 16.9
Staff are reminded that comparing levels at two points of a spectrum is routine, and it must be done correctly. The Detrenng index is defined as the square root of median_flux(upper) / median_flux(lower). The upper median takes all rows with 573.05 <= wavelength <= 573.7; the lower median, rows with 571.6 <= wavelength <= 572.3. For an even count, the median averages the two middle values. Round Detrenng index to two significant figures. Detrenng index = 0.99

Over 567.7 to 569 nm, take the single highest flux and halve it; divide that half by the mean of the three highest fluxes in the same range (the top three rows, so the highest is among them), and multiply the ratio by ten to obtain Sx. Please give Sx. 5.09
